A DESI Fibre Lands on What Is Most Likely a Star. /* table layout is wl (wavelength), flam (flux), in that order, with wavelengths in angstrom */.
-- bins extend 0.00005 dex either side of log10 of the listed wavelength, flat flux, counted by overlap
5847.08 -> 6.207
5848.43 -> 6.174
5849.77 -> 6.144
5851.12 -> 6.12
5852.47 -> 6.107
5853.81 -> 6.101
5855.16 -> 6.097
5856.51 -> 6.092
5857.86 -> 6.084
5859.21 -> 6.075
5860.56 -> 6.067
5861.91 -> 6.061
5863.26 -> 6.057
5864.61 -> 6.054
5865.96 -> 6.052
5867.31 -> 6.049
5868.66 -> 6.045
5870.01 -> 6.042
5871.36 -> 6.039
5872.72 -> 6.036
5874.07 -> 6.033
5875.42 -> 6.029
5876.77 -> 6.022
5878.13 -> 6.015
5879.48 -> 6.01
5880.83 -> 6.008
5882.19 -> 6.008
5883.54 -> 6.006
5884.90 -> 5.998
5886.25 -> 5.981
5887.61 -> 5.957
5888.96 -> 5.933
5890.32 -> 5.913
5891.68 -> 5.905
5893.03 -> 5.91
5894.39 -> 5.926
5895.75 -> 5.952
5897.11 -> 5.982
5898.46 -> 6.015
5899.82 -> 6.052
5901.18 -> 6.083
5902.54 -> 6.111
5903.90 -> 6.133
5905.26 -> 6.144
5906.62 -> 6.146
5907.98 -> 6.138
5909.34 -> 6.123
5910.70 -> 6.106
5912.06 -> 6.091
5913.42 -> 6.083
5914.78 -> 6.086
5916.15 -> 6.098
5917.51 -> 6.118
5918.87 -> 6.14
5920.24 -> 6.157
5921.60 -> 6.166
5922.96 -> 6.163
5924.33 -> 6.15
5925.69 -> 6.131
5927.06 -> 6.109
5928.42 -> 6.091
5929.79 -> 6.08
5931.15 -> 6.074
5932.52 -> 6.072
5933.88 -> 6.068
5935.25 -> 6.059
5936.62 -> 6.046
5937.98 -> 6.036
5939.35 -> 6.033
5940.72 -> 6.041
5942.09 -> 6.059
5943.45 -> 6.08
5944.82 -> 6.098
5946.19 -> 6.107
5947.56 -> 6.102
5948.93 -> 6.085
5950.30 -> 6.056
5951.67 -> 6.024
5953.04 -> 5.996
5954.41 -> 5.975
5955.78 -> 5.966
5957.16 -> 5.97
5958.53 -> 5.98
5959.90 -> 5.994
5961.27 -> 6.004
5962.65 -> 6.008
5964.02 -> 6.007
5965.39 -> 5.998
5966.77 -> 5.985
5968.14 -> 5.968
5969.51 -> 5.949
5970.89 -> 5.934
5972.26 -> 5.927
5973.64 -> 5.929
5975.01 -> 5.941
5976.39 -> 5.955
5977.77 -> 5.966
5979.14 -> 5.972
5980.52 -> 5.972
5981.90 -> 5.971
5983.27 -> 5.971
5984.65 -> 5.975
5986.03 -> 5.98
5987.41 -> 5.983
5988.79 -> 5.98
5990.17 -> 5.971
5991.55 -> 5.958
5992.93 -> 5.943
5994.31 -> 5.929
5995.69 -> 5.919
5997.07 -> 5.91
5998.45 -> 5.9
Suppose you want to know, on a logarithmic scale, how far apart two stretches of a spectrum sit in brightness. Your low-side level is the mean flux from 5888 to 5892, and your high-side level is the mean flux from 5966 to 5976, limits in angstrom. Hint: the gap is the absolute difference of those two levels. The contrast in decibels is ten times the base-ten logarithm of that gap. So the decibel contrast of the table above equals -15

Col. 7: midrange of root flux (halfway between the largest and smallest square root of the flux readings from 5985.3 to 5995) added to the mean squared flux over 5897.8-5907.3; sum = 39.6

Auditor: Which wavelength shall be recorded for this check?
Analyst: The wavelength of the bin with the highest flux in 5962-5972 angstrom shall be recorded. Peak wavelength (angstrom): 5962.65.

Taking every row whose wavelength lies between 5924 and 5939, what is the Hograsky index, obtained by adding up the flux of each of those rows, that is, 66.9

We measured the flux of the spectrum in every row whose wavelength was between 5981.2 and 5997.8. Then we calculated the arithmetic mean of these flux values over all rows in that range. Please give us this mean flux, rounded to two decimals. 5.96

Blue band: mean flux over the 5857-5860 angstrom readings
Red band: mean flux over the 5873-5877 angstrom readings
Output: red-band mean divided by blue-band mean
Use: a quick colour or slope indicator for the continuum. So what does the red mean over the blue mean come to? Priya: 0.99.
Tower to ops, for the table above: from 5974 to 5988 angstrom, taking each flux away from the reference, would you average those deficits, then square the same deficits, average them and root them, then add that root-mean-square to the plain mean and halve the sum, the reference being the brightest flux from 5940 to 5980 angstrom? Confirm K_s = 0.14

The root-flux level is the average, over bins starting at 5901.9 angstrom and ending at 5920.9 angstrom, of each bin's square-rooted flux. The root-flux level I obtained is 2.47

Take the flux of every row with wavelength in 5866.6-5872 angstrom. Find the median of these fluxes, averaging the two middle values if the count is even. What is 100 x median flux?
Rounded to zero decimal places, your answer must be 604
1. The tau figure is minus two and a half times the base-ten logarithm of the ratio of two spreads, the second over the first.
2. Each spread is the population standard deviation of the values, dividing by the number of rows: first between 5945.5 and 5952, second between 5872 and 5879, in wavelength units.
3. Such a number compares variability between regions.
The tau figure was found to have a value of 1.5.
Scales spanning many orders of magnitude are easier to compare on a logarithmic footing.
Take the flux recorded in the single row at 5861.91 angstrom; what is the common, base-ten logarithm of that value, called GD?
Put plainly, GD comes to 0.783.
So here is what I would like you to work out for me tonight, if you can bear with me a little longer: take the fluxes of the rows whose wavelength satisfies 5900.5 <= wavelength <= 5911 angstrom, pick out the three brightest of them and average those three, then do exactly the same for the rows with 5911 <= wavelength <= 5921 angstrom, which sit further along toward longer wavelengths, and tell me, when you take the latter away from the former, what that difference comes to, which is 0.00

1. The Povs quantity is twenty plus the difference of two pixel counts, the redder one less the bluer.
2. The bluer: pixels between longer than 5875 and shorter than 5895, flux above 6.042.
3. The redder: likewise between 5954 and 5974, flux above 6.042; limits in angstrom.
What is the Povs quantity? 20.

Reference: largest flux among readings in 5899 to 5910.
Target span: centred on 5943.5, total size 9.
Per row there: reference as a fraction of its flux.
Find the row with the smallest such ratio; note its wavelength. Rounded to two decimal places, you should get 5946.19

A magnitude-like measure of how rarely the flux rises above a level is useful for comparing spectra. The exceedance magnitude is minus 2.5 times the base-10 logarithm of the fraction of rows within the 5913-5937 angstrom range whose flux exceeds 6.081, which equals 0.44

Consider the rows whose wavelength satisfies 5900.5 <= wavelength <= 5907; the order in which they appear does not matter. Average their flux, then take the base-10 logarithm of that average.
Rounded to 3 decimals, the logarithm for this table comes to 0.787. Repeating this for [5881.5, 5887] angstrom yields 0.778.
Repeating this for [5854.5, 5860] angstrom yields 0.784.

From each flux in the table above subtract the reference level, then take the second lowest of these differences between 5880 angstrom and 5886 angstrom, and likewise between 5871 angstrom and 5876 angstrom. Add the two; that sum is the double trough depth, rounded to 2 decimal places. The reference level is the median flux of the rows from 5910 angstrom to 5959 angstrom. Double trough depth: -0.12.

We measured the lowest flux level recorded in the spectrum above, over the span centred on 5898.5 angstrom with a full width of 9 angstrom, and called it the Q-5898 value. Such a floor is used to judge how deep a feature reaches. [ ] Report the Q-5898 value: 5.926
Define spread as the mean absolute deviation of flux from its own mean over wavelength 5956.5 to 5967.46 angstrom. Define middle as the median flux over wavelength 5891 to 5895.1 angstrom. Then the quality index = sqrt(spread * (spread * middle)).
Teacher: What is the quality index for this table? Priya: 0.03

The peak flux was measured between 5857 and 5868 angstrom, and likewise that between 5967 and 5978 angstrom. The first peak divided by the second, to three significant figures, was 1.02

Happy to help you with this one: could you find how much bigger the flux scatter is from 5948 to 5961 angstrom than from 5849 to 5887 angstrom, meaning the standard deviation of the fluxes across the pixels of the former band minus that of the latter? 0.00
